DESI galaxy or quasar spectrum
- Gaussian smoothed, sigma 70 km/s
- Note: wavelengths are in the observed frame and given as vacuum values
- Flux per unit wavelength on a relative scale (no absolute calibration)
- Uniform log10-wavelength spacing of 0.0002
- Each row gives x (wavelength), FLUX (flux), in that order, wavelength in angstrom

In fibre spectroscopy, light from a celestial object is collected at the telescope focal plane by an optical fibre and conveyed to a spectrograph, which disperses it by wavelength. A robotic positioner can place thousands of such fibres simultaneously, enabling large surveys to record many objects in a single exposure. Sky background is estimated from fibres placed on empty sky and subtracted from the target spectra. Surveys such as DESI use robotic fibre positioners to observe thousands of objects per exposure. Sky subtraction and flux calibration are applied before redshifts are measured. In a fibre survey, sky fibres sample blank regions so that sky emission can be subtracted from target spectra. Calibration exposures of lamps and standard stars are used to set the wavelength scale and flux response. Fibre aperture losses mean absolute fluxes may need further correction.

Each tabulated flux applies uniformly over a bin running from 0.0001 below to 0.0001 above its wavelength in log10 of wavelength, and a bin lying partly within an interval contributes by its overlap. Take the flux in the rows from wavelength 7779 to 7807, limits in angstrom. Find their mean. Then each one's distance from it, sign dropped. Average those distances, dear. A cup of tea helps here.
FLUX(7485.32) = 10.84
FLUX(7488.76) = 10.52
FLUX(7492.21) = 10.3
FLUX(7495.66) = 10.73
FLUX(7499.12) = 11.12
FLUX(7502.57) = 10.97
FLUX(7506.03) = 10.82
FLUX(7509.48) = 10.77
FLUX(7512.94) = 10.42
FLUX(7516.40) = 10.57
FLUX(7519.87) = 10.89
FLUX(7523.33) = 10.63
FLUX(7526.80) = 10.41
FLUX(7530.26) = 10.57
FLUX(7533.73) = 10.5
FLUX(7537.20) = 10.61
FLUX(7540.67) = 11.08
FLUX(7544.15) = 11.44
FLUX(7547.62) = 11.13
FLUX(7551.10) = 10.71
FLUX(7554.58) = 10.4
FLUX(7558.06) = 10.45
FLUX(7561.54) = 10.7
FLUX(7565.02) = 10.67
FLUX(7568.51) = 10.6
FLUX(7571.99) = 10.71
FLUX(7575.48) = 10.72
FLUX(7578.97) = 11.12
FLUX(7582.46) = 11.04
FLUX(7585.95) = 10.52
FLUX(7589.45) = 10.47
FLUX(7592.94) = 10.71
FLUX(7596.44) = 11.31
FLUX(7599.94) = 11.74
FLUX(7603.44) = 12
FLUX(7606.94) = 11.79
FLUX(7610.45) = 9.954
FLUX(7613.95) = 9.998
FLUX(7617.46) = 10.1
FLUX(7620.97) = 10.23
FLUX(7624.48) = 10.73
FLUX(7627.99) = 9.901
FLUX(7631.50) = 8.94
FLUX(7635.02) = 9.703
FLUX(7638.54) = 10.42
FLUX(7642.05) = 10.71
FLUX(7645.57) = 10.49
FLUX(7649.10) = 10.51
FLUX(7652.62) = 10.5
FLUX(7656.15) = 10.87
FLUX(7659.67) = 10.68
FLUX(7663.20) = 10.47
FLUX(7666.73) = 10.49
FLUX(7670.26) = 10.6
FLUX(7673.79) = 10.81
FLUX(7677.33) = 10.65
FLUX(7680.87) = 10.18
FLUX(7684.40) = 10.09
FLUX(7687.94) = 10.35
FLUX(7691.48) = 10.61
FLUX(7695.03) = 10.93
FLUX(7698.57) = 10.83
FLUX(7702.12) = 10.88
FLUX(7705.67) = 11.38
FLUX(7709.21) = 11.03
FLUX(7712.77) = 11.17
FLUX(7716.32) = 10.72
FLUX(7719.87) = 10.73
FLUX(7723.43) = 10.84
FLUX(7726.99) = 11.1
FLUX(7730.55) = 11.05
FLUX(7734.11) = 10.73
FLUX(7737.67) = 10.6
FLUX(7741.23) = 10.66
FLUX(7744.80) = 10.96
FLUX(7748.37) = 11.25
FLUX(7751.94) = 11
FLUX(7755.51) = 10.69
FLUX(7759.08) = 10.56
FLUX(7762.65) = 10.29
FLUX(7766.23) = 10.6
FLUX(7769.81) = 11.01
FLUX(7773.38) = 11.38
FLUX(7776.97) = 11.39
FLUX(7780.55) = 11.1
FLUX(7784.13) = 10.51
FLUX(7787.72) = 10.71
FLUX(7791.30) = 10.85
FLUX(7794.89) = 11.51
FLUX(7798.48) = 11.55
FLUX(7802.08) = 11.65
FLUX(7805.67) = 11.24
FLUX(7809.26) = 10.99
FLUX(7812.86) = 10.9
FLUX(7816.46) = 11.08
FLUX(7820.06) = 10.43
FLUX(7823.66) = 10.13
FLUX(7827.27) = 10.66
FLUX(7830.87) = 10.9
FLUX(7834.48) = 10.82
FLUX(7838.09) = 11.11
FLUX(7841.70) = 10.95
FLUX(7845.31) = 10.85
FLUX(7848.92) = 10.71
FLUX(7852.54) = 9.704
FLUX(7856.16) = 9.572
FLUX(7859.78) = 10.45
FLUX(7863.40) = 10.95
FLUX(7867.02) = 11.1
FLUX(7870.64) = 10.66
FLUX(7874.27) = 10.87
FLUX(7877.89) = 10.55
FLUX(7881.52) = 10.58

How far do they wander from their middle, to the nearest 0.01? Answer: 0.35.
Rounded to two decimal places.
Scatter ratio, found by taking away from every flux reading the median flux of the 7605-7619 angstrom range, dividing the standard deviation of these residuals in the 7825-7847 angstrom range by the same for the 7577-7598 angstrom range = 0.43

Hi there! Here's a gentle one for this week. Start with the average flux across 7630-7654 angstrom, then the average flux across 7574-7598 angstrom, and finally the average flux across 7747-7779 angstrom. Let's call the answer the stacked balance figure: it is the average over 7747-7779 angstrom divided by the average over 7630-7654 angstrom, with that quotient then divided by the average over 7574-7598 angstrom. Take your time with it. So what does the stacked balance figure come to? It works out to 0.099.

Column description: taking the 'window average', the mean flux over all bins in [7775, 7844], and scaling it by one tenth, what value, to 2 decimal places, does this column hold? 1.10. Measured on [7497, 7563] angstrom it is 1.07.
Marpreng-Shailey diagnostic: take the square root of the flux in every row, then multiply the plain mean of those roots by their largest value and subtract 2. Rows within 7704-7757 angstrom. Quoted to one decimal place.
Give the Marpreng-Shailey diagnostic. 9.2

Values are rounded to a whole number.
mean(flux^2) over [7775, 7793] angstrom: 119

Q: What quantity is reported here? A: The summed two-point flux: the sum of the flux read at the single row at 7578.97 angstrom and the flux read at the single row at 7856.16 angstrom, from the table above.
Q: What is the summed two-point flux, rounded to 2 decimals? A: 20.69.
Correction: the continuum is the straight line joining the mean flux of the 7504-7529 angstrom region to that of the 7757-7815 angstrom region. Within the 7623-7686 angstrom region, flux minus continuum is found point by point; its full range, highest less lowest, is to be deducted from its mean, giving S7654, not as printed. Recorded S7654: -2.4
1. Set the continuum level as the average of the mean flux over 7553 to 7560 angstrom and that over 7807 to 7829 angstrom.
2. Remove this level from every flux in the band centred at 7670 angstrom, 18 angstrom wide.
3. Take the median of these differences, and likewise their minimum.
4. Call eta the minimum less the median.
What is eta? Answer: -0.13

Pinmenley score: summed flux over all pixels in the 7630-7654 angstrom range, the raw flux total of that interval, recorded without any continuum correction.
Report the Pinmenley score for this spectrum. 71.3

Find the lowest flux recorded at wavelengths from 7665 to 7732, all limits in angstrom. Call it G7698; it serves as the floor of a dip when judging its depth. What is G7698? 10.09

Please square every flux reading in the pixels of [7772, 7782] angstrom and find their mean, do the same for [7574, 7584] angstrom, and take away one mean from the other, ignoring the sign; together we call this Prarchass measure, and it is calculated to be 7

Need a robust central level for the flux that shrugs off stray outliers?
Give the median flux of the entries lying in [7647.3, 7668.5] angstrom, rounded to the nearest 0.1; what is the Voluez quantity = 10.5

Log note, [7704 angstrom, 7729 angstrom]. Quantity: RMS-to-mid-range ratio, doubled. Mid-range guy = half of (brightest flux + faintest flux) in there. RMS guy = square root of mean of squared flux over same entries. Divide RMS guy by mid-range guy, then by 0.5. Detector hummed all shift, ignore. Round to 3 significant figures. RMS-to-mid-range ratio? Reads 1.99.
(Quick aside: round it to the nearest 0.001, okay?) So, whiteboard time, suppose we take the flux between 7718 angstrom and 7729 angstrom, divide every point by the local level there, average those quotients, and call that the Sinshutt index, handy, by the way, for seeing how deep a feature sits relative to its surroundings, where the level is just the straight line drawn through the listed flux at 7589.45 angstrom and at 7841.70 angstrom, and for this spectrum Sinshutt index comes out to 1.015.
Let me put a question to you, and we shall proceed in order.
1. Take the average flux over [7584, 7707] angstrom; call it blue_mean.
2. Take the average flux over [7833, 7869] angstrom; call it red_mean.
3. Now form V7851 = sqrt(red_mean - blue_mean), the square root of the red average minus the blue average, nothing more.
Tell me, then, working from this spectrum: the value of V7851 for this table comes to 0.19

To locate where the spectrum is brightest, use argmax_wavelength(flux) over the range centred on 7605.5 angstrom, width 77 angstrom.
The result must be 7603.44 angstrom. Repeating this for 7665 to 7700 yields 7695.03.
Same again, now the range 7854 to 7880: 7867.02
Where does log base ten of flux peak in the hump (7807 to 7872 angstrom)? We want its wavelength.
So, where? 7838.09 angstrom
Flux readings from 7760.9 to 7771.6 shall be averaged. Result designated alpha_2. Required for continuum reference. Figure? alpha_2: 10.6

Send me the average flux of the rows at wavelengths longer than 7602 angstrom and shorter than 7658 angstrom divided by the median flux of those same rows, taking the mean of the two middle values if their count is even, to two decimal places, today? 1.00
